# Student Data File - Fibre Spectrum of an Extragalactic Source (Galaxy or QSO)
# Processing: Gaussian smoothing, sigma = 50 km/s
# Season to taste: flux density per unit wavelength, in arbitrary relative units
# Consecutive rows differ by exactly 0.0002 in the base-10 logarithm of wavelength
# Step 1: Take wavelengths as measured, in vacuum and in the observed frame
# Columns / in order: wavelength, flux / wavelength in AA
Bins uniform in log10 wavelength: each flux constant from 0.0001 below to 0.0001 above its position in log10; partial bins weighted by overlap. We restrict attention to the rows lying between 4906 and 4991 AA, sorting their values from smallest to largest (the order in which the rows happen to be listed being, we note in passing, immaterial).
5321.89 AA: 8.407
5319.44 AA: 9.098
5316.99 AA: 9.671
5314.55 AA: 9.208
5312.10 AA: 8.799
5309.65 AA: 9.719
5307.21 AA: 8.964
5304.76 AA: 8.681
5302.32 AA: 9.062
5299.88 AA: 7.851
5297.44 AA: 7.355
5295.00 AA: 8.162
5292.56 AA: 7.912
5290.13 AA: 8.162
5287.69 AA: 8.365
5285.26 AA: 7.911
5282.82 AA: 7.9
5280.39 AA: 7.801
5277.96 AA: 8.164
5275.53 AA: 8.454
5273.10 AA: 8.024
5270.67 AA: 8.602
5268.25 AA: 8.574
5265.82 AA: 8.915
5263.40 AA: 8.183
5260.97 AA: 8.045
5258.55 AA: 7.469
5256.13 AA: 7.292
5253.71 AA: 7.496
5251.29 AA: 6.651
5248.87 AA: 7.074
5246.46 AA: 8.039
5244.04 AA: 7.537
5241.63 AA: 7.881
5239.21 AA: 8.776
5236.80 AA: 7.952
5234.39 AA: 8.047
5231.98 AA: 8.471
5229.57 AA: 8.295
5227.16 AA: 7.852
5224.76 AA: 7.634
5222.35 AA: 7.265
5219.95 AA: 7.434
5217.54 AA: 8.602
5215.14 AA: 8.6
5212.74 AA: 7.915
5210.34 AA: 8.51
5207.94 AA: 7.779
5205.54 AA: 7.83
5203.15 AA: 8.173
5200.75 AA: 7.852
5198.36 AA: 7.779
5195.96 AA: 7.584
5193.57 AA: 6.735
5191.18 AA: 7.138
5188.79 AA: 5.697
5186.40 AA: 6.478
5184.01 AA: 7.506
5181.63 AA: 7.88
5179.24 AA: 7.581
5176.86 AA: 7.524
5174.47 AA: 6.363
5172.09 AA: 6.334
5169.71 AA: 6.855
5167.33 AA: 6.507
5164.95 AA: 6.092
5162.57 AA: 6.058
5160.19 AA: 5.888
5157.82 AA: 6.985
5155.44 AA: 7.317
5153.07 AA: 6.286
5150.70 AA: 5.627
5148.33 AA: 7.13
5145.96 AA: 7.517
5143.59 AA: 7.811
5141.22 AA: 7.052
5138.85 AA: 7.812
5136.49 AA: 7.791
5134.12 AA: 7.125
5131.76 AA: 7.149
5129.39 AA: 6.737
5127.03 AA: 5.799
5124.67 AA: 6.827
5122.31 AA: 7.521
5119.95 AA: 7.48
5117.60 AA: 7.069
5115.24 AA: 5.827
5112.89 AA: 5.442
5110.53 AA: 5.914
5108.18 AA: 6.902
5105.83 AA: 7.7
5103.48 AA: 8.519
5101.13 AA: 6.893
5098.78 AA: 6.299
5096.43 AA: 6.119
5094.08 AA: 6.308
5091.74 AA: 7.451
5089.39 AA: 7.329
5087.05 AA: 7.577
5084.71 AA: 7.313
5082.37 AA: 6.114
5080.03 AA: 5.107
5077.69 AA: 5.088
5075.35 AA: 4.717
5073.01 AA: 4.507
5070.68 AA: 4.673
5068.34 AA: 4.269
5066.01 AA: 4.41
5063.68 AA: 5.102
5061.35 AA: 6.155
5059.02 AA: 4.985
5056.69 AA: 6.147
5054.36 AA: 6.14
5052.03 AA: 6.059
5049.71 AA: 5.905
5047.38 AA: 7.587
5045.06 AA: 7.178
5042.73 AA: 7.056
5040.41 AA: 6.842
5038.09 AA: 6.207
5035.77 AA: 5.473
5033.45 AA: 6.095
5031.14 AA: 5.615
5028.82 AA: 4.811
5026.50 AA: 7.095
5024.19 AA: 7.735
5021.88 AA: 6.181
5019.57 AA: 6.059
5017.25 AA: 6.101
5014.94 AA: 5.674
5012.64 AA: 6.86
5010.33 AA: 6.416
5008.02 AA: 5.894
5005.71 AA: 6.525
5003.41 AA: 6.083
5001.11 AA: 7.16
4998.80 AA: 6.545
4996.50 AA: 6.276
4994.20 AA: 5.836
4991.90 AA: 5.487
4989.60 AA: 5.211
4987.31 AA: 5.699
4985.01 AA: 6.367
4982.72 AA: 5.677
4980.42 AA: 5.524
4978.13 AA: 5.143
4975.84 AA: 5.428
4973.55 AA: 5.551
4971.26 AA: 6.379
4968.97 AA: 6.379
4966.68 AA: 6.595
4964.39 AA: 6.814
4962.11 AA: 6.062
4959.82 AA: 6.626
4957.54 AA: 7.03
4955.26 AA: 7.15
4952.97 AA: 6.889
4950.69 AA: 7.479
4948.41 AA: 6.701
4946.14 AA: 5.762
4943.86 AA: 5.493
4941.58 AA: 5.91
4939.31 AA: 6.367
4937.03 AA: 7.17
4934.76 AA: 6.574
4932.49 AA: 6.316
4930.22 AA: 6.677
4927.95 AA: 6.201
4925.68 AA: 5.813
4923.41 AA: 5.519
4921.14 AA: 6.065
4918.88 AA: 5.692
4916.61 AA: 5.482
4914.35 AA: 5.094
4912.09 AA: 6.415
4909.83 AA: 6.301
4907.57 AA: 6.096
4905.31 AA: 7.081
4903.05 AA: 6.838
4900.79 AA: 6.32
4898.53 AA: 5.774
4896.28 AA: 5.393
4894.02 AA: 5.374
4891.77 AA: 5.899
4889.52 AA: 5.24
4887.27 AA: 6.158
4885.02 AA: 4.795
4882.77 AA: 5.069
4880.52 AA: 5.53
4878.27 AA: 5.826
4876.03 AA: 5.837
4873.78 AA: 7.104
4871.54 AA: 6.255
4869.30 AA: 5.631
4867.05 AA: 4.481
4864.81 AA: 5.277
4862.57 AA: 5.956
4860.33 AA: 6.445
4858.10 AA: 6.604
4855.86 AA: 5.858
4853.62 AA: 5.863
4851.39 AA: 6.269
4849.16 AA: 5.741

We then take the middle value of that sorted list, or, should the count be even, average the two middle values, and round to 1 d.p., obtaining 6.2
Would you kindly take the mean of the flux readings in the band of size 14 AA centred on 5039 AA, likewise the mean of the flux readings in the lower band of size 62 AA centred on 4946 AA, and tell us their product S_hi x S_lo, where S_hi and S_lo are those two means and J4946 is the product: 41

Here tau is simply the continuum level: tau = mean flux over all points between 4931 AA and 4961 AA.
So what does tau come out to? 6.6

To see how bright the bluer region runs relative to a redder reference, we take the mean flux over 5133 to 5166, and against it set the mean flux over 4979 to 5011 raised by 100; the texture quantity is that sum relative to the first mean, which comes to 15.4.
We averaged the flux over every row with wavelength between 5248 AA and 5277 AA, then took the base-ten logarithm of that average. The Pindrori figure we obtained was 0.898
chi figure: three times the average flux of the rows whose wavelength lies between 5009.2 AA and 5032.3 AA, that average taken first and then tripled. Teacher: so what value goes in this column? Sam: 18.8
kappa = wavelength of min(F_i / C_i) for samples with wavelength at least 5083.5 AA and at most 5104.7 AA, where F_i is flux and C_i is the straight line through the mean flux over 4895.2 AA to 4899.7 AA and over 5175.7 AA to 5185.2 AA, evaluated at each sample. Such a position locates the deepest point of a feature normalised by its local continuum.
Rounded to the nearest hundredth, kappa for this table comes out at 5096.43 AA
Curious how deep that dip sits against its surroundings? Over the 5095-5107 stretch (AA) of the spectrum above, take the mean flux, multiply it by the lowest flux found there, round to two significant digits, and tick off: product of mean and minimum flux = 43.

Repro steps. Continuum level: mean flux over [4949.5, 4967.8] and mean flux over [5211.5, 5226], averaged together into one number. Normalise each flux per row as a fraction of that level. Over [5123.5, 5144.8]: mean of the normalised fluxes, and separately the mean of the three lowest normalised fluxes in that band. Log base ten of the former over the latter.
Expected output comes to 0.043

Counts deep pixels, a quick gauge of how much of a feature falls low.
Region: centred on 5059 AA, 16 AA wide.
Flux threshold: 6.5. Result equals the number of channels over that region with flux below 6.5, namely 7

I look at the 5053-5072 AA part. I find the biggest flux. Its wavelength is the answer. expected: 5061.35 AA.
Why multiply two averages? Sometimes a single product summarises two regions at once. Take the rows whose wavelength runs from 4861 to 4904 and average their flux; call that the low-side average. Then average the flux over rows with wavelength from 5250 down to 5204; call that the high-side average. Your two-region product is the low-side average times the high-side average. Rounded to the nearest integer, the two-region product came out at 46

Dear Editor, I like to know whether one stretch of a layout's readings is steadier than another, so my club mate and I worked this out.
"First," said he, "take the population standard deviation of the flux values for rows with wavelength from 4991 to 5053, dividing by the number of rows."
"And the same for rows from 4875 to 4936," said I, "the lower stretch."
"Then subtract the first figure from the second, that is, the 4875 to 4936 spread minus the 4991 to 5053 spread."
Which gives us -0.12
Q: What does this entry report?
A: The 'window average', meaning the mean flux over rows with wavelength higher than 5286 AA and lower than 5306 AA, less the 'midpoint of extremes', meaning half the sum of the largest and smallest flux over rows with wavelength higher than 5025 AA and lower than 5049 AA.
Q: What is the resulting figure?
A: 1.99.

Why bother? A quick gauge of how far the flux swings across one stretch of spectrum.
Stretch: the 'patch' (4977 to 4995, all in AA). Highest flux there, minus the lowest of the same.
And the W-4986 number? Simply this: 1.2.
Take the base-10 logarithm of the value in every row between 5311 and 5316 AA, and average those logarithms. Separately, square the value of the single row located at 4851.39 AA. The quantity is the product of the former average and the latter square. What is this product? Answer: 38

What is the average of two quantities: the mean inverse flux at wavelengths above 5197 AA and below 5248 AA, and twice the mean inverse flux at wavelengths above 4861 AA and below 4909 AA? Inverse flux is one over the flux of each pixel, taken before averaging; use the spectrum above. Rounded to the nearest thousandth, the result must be 0.237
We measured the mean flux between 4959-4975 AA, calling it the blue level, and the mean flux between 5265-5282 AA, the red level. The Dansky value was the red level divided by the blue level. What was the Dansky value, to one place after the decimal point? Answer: 1.3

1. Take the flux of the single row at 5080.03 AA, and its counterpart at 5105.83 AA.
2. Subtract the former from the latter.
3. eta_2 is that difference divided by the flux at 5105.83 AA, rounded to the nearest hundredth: 0.34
